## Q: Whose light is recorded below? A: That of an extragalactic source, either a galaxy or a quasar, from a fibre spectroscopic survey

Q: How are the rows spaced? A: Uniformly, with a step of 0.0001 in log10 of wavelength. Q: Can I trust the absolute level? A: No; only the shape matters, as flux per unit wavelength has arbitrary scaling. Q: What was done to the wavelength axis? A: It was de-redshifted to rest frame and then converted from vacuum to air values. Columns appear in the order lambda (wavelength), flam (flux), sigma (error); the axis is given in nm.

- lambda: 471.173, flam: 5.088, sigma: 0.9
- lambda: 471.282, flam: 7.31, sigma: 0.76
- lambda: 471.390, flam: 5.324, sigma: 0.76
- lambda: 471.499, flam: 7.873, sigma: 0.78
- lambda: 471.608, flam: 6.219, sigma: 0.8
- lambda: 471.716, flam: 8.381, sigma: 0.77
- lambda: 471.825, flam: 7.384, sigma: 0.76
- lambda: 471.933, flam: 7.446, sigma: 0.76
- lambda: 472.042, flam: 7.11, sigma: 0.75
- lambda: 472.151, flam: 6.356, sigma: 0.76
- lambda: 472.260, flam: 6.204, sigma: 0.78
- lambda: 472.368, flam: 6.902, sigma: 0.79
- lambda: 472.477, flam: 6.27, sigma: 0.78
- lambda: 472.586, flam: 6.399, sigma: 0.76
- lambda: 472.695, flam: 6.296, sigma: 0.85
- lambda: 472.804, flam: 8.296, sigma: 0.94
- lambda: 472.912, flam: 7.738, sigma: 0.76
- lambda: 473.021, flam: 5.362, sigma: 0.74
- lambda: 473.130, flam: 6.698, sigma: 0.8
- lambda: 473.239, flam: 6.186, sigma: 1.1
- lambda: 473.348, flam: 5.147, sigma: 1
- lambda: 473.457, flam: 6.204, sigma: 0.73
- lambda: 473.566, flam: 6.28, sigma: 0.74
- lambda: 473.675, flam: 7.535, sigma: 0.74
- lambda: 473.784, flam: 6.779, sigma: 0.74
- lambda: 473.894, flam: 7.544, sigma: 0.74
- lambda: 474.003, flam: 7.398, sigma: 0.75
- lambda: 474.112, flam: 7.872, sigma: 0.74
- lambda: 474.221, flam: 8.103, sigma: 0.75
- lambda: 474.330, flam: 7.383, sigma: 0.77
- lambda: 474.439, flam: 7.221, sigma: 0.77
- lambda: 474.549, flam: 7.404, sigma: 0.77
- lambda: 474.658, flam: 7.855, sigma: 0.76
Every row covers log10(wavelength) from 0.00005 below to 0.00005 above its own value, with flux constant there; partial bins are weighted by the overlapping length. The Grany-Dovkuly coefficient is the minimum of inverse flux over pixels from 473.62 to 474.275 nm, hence 0.123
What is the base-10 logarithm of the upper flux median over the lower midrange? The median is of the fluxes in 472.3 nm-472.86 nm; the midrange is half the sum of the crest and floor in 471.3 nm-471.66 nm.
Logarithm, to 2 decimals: -0.01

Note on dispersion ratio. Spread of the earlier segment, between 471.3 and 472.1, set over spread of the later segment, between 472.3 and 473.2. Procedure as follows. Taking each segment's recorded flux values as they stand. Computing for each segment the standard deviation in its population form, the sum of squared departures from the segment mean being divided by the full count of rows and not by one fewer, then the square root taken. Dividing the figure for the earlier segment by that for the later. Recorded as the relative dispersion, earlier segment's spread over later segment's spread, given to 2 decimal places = 1.11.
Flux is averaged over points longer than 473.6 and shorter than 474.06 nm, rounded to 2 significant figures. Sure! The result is 7.3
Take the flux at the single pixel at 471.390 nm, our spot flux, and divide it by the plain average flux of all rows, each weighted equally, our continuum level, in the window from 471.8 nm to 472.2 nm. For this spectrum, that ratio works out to 0.75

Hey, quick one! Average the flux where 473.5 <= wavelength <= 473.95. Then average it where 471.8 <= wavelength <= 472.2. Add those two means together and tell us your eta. 14.1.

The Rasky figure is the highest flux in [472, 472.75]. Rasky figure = 7.11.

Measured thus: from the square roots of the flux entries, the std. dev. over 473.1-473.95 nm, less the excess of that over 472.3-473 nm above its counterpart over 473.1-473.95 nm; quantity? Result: 0.15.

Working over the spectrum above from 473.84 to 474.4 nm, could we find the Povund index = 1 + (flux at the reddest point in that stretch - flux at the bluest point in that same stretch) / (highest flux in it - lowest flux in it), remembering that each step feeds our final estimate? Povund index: 0.8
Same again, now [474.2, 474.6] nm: 0.2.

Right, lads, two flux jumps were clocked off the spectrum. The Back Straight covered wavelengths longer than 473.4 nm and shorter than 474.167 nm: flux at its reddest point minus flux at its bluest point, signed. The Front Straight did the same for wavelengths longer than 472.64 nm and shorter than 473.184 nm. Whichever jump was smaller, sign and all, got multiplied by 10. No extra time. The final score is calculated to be 4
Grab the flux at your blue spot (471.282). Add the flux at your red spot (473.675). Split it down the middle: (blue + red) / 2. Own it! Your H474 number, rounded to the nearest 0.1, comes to 7.4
